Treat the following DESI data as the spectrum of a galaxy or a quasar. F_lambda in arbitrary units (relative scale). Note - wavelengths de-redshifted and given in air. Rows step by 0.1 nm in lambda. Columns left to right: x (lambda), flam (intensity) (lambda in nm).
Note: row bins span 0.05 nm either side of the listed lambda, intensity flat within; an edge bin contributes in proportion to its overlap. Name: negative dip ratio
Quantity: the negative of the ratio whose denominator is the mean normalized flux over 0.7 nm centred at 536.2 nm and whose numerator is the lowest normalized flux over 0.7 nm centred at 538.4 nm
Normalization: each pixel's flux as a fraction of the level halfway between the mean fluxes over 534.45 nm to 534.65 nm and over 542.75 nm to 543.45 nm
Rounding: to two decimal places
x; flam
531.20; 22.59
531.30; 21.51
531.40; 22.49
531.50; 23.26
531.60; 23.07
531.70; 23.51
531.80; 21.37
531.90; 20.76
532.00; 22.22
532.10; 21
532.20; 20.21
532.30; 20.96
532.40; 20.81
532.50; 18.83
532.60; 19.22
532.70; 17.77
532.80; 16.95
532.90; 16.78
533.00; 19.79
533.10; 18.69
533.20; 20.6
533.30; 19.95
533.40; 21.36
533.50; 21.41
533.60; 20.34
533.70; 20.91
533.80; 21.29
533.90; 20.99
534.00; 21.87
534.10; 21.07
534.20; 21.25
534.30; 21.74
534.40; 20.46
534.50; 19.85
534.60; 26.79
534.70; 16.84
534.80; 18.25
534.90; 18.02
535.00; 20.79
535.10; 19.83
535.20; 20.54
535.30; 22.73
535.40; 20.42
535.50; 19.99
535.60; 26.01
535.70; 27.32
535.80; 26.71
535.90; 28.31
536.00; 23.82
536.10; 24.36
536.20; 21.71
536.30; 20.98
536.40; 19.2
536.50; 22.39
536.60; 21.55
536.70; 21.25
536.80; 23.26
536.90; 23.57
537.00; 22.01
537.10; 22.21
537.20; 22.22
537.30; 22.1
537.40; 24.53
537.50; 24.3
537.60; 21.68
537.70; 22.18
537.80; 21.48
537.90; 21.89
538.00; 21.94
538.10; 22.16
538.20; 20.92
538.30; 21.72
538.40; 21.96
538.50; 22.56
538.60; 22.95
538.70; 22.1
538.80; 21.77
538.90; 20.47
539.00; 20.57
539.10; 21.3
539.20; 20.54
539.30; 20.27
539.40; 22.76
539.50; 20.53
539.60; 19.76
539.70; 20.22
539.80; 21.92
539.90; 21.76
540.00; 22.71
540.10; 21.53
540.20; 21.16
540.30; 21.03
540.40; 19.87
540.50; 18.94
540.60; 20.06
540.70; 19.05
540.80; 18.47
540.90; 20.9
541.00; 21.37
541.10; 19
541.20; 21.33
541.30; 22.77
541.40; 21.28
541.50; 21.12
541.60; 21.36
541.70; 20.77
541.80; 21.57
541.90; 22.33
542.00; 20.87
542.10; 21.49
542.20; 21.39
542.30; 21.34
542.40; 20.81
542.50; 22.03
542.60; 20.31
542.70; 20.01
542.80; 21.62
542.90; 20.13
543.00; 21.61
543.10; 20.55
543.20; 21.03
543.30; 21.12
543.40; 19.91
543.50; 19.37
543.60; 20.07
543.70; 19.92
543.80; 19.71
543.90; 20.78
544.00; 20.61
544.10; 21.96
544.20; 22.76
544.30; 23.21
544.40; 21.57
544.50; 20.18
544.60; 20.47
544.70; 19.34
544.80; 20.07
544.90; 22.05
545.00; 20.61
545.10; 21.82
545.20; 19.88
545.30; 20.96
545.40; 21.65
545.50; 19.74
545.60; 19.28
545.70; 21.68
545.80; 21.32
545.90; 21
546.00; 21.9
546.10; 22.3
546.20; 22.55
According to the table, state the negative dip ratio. -0.91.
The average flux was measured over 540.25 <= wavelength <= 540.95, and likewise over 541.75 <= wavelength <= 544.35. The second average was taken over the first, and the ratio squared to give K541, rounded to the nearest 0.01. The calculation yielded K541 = 1.13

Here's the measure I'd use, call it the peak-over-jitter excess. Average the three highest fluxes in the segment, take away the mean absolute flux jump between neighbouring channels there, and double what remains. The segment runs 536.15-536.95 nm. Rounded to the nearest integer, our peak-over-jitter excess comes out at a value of 44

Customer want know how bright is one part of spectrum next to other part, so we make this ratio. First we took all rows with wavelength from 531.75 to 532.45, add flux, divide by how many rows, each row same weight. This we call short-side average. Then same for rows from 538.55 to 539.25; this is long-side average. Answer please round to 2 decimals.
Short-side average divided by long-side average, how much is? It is 0.98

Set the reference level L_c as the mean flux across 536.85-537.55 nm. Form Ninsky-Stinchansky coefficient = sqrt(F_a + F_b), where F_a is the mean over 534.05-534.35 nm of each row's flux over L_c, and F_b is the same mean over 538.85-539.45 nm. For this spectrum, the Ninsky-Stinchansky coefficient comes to 1.36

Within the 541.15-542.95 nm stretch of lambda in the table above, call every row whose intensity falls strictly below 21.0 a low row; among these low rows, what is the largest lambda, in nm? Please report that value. 542.90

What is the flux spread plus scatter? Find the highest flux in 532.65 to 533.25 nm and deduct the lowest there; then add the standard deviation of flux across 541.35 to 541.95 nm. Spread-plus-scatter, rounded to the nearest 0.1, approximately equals 4.3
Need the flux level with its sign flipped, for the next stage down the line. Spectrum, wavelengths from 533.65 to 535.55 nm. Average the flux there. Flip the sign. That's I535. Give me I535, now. -20.7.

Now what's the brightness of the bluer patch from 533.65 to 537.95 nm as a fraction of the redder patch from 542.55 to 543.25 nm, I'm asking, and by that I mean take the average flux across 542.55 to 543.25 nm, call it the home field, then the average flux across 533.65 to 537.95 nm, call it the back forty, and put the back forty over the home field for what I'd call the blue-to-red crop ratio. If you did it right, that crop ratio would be 1.06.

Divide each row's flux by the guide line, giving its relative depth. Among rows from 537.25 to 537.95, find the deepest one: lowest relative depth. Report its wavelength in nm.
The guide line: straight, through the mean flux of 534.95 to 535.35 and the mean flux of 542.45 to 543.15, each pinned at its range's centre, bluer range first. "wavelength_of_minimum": 537.80 nm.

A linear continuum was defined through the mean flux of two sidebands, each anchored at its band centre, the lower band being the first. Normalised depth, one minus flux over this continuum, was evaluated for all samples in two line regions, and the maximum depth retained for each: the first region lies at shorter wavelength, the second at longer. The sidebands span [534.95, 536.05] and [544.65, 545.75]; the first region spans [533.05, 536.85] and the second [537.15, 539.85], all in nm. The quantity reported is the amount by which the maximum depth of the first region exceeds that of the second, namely 0.18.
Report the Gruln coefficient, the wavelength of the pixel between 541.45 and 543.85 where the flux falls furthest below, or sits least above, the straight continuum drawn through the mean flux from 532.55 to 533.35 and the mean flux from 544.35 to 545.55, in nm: 543.50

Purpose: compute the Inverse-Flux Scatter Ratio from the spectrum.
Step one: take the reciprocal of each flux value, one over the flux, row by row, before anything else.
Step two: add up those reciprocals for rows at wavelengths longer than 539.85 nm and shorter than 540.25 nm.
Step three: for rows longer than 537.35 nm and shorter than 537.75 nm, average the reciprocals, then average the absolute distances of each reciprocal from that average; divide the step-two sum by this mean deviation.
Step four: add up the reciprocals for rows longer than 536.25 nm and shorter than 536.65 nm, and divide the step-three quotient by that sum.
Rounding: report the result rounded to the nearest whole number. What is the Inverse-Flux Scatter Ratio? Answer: 414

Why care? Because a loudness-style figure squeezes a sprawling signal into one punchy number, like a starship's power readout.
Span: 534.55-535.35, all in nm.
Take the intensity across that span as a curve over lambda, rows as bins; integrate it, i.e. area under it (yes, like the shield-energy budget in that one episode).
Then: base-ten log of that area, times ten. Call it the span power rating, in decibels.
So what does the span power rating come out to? 12.1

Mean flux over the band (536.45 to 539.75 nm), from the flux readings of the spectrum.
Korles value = 21.9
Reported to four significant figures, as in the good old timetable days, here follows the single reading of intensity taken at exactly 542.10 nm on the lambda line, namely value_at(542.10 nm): 21.49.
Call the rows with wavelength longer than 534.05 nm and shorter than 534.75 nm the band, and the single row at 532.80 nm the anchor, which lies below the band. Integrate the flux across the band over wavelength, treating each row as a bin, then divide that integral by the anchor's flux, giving 0.9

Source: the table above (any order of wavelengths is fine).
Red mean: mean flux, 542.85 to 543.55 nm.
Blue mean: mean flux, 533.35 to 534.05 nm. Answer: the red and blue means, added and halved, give 20.8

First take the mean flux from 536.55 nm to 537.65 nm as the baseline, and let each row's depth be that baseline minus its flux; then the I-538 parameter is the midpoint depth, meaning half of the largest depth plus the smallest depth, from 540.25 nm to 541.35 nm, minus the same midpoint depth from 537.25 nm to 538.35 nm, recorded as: 2.1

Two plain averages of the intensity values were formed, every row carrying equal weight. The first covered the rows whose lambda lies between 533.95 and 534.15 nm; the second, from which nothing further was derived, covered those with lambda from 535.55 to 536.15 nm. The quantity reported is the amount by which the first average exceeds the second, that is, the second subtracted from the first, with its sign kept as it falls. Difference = -4.6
